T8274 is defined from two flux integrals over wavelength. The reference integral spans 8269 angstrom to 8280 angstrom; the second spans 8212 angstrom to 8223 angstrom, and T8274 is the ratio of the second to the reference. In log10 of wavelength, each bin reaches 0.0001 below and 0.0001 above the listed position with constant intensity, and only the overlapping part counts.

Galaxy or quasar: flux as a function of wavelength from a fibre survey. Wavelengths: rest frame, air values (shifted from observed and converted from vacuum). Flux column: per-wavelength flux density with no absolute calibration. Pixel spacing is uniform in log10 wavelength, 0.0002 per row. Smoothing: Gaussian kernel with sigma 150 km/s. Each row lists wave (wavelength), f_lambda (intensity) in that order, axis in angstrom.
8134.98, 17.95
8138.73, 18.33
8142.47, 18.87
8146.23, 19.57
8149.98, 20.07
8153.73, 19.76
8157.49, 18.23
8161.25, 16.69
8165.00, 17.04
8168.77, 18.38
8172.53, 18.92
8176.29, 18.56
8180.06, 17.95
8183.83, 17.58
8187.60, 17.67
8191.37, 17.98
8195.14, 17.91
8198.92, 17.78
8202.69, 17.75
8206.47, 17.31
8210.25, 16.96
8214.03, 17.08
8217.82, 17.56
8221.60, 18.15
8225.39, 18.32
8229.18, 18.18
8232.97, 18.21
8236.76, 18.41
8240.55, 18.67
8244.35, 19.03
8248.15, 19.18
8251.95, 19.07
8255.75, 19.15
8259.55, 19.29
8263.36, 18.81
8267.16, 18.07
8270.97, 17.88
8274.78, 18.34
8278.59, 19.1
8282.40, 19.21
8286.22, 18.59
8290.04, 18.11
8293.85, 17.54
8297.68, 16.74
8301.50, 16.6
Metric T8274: 0.95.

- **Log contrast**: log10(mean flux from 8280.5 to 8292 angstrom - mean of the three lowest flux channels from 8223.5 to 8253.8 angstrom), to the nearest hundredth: -0.40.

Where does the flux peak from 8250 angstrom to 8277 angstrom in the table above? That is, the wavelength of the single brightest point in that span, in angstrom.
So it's 8259.55 angstrom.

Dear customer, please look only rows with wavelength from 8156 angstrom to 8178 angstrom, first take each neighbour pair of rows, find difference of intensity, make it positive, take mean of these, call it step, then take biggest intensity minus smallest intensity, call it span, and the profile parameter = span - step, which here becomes 1.4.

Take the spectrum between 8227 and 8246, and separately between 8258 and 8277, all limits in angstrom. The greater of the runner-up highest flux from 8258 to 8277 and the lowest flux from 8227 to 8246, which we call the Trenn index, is 18.8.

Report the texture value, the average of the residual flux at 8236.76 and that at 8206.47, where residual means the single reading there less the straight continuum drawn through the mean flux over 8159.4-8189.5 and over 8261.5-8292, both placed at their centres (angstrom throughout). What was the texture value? -0.30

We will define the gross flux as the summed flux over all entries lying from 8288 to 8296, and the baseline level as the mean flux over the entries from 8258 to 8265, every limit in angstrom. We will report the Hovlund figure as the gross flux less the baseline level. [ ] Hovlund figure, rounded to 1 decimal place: 16.6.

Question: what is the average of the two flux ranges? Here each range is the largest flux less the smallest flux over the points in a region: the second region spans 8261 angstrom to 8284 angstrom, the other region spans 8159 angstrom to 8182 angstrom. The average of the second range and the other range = 1.78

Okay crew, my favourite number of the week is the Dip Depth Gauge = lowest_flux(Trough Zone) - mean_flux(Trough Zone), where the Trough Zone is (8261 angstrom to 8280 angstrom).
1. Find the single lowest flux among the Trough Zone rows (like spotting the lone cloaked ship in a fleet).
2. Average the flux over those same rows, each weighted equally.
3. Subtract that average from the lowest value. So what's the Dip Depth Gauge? -0.56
